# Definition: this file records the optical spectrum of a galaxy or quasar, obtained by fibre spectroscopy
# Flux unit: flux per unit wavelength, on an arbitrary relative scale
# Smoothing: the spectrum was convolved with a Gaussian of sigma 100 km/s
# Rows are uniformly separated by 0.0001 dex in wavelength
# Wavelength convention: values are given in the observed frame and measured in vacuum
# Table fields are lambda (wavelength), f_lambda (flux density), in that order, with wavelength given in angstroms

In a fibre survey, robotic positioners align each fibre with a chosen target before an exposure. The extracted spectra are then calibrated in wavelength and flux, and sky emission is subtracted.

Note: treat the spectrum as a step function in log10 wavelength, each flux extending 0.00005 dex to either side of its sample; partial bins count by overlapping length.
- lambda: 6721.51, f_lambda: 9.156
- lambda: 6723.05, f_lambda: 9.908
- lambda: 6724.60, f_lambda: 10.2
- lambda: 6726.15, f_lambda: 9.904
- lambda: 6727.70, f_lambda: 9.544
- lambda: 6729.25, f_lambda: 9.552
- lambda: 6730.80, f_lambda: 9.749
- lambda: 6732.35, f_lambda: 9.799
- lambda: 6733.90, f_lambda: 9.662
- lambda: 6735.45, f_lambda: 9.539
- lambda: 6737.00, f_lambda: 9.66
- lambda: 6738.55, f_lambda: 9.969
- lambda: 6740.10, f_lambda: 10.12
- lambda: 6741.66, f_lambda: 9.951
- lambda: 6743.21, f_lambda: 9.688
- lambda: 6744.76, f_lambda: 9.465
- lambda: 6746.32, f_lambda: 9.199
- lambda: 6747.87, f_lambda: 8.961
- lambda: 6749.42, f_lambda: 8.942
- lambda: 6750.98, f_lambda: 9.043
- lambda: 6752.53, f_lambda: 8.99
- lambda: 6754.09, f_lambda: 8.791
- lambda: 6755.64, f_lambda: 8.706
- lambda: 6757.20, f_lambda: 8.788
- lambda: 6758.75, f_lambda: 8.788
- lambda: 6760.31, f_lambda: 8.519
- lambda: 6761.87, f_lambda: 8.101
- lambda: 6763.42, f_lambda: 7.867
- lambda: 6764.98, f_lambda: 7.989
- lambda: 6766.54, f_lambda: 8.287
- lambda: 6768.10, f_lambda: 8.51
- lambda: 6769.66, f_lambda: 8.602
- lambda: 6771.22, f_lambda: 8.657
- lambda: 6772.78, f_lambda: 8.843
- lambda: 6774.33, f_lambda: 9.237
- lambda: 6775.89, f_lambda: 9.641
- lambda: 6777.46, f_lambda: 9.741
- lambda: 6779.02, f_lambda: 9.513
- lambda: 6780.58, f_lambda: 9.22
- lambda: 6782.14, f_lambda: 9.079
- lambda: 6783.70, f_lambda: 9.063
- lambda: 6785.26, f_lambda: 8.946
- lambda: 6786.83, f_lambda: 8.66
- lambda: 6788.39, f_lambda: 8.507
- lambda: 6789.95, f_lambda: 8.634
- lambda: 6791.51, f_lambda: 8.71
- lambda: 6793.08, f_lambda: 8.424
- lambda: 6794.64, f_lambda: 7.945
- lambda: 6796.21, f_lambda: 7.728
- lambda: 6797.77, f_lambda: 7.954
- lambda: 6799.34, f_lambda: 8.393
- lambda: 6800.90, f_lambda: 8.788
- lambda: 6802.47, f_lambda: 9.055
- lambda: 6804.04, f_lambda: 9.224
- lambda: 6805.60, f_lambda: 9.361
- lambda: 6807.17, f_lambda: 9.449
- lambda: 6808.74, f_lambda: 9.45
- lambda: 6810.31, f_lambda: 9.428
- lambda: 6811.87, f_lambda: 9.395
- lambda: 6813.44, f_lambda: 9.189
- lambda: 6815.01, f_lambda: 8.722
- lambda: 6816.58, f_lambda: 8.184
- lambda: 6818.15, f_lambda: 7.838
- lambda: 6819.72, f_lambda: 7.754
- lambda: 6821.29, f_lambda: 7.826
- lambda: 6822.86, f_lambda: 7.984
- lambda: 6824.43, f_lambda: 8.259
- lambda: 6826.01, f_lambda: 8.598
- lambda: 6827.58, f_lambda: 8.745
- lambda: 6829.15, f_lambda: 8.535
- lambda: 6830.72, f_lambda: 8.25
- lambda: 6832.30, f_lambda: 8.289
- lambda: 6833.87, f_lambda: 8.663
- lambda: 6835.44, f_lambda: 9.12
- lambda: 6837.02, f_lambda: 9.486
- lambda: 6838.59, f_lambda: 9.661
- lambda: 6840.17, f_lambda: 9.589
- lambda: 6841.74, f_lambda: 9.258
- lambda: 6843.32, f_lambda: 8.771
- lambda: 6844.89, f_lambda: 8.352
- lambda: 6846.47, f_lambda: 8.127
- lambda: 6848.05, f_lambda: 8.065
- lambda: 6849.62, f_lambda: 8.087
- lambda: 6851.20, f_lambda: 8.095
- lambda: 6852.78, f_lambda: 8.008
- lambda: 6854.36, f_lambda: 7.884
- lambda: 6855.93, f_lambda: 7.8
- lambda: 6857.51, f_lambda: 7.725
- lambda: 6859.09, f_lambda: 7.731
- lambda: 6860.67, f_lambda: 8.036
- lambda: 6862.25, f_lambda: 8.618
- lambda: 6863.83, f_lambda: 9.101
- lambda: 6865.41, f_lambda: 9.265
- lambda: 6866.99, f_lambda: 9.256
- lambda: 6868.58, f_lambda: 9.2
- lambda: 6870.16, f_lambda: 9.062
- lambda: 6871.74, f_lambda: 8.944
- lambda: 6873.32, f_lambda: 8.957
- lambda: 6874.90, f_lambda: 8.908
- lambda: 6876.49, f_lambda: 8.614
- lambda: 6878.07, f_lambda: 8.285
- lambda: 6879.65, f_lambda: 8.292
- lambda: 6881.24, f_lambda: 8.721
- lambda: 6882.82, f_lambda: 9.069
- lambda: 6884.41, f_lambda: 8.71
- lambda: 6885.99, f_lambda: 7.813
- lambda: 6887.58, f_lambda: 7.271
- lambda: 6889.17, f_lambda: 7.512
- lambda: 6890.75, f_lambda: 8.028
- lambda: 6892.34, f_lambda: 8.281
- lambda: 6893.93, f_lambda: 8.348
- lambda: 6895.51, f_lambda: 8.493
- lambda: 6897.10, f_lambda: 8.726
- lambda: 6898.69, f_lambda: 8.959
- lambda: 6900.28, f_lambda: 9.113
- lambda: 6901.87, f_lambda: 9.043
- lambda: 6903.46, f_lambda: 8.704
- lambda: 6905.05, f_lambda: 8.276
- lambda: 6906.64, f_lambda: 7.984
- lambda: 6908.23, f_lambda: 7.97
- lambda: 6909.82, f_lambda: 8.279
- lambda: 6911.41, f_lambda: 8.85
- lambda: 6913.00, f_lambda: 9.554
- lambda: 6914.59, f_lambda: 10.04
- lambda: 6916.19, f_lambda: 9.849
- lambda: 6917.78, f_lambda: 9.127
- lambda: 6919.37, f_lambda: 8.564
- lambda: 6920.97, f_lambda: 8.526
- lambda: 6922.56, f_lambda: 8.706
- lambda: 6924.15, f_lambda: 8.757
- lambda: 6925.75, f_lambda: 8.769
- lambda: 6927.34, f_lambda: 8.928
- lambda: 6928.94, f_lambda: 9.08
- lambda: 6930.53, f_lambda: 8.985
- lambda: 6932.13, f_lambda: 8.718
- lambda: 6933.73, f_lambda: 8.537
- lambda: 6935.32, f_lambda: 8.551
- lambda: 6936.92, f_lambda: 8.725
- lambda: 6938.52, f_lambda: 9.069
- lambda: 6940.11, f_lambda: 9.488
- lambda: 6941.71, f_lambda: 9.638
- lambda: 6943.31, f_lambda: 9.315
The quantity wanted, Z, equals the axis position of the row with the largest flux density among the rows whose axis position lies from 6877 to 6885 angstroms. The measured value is 6882.82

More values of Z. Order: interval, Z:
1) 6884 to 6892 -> 6884.41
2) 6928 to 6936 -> 6928.94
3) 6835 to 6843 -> 6838.59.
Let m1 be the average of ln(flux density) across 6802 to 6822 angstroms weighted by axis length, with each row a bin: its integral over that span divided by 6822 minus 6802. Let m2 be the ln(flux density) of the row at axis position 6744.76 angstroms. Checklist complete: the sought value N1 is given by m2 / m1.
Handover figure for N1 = 1.03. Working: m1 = 2.18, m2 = 2.248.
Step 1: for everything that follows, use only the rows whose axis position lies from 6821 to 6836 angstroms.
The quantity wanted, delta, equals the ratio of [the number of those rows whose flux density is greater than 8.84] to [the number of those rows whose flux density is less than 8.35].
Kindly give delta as 0.20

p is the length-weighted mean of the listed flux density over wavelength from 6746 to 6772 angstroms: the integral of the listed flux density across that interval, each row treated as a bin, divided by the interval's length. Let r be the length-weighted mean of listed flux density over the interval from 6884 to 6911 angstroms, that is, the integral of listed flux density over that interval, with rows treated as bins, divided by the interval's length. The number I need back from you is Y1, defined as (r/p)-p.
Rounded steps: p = 8.62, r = 8.33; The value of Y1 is -7.7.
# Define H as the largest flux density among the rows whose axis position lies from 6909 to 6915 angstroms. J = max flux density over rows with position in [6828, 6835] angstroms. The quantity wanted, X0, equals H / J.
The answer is 1.16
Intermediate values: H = 10.04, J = 8.663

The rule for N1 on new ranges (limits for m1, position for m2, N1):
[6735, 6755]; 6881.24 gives 0.97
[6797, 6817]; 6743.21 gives 1.04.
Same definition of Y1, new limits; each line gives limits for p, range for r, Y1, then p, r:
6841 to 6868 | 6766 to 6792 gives -7.3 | 8.37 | 8.94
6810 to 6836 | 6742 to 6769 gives -7.5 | 8.50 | 8.76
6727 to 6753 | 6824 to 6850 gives -8.6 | 9.53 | 8.71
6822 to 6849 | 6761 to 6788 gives -7.7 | 8.69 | 8.81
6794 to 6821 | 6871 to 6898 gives -7.7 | 8.69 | 8.41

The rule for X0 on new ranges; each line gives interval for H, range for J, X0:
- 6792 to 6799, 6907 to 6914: 0.88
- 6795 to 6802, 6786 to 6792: 1.01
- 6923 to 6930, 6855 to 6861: 1.13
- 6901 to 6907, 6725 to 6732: 0.91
